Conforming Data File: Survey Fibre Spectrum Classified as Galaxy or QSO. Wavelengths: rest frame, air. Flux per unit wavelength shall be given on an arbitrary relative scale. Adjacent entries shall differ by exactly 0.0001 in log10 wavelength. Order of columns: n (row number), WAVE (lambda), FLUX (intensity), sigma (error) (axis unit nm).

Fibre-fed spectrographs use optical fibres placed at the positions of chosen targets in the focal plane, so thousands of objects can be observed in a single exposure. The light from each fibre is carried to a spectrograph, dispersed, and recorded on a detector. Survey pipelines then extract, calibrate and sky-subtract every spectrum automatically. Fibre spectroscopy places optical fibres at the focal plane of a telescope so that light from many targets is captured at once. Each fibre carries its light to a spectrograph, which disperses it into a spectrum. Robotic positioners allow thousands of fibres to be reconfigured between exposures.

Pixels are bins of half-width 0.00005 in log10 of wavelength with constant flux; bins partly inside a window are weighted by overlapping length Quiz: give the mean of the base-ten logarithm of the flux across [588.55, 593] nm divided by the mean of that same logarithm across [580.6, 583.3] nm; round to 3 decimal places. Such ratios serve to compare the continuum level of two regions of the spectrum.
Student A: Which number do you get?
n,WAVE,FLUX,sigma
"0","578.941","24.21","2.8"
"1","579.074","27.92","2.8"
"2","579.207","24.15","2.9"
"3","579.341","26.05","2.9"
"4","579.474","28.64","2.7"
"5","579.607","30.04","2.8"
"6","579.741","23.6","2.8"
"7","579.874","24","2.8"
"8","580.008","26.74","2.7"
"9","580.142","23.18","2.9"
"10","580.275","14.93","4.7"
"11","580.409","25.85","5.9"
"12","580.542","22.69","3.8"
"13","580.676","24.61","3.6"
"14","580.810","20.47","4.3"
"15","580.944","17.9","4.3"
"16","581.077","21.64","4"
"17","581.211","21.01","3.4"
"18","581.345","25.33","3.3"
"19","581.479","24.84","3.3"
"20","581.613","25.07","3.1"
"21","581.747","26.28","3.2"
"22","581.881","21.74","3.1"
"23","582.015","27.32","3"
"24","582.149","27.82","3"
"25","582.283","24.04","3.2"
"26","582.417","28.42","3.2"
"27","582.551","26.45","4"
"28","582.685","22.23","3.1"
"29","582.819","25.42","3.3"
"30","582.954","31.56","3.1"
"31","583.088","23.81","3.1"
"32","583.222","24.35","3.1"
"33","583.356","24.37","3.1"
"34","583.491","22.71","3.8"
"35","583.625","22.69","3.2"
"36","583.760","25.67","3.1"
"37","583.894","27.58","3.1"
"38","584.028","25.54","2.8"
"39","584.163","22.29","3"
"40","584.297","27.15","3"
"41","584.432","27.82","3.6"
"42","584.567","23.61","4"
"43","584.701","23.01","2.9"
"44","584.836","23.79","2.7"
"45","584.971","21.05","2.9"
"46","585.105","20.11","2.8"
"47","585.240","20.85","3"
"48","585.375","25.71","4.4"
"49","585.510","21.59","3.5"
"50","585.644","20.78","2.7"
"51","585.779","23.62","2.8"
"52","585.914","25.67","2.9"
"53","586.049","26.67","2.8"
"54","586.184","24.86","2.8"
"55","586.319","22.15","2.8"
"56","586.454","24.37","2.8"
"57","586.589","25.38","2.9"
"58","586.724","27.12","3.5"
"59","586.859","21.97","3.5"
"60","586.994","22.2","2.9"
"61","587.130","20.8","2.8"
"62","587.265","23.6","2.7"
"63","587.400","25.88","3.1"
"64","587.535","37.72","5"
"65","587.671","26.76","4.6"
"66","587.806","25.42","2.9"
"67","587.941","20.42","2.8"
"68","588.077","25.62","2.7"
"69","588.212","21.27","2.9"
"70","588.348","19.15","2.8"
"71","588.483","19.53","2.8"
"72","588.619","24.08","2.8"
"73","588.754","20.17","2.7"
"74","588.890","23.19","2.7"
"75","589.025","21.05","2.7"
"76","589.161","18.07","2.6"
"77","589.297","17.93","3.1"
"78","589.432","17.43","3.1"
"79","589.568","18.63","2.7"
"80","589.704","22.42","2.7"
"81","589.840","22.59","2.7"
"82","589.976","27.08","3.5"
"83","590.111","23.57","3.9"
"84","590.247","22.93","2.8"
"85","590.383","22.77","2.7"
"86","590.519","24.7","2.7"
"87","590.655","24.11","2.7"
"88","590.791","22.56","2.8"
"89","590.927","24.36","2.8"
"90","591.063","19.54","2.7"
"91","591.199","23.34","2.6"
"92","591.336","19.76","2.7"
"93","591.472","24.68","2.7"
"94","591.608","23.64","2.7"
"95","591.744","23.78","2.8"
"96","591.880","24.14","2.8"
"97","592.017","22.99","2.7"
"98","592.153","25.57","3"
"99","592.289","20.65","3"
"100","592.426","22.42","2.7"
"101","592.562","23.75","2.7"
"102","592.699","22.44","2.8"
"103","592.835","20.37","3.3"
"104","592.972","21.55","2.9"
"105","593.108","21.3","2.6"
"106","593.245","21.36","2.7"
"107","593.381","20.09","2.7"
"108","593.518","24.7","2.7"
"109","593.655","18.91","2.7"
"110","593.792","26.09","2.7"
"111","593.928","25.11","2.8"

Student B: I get 0.971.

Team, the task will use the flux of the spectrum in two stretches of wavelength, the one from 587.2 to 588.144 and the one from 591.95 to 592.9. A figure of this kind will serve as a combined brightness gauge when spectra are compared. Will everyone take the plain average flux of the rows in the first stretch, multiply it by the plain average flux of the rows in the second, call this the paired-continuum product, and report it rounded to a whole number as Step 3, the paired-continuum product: 599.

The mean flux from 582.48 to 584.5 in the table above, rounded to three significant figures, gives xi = 25.3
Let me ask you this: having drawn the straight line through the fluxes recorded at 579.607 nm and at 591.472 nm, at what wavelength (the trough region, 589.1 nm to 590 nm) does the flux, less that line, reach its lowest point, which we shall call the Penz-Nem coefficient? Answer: 589.432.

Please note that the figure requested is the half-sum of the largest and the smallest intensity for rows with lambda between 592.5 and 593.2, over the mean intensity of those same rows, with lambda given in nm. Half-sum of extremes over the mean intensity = 1.01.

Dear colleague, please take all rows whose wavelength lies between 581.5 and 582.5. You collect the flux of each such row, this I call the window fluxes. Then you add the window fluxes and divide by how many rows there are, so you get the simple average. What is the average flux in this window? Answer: 25.8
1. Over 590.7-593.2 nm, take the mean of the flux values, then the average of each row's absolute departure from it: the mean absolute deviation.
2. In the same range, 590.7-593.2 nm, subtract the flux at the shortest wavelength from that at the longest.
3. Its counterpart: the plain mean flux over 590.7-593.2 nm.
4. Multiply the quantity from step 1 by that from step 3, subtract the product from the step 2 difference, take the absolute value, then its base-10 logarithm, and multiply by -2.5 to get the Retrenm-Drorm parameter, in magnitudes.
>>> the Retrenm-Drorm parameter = -3.81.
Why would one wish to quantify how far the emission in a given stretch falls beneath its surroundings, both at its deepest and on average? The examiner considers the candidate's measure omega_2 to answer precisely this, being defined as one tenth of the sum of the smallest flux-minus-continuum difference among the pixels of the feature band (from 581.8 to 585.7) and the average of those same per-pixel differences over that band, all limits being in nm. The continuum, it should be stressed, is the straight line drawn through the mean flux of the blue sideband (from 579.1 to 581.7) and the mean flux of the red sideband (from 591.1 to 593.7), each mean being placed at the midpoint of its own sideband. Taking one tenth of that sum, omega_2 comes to -0.2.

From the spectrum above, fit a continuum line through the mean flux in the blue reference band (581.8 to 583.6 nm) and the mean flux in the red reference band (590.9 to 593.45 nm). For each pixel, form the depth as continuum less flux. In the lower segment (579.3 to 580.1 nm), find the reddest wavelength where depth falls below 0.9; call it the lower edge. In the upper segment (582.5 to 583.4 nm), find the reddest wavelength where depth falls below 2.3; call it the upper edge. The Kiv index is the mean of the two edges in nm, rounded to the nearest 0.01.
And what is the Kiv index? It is 581.68 nm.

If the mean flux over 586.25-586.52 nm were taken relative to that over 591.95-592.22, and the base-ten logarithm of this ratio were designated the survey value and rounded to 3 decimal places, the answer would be -0.019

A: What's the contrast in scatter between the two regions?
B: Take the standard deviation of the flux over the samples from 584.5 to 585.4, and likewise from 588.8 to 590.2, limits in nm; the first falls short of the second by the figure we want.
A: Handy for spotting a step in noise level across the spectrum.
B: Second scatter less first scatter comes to 1.1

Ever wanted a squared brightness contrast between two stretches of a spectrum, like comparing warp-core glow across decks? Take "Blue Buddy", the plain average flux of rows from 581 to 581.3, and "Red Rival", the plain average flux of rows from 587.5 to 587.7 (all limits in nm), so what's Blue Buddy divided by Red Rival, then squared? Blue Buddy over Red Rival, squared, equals 0.4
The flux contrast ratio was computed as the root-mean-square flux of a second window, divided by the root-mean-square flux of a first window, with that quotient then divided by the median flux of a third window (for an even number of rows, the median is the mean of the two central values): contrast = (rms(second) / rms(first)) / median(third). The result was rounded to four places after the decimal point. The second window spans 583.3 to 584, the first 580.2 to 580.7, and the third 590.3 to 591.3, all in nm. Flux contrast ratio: 0.0471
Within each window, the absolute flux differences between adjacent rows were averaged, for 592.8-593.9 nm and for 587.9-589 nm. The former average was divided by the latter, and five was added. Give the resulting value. 5.86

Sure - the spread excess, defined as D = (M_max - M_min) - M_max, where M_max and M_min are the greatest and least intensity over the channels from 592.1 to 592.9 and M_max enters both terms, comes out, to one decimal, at -20.4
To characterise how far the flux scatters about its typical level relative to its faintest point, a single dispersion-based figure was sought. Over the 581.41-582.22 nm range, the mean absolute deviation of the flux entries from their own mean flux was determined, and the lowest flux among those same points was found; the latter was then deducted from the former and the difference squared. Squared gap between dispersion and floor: 404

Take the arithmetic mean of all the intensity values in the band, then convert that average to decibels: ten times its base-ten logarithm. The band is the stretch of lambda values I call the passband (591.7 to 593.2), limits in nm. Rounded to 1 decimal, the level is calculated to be 13.5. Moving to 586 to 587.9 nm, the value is 14.0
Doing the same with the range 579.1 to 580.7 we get 13.9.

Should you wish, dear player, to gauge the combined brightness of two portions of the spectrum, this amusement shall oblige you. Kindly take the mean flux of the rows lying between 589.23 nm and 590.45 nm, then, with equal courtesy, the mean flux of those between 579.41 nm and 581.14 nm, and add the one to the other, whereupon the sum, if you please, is 45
